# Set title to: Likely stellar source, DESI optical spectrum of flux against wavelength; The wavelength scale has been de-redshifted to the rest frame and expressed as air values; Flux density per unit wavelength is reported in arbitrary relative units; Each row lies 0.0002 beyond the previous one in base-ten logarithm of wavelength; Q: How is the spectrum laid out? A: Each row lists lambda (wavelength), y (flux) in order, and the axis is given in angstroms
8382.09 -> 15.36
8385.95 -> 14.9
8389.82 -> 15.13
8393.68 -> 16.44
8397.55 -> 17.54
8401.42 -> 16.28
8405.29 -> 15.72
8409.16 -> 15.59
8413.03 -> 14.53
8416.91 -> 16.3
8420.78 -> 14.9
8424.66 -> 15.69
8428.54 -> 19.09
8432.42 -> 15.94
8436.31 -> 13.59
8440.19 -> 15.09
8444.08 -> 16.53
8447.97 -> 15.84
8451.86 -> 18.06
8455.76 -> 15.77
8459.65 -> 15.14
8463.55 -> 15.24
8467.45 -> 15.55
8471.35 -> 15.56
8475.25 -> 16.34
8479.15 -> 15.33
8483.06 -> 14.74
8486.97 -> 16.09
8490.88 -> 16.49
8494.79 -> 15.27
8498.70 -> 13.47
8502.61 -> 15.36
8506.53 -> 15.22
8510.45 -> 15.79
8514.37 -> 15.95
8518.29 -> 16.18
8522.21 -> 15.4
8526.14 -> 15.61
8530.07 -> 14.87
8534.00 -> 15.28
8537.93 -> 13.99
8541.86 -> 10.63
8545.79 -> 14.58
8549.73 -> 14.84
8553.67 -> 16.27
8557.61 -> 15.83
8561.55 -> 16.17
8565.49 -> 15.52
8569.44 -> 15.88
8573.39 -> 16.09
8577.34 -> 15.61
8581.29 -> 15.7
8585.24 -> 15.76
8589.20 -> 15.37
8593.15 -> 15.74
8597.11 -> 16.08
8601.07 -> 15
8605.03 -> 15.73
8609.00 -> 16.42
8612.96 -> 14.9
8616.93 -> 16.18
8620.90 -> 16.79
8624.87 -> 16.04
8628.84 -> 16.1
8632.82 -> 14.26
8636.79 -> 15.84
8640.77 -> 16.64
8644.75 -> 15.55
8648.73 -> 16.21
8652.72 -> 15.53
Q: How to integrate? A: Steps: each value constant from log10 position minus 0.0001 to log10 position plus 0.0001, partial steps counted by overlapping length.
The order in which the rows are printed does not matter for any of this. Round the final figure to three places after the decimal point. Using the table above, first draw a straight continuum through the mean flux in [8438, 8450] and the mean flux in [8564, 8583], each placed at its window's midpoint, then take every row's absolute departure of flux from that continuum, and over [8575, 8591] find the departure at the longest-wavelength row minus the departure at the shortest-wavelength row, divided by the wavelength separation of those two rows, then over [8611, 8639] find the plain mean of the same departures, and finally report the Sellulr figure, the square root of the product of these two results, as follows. 0.114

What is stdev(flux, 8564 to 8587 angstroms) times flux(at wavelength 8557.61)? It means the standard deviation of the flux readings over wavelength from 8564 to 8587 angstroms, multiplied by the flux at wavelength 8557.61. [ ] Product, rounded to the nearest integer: 3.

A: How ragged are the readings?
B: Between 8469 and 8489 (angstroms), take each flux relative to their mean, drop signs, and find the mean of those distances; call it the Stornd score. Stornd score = 0.48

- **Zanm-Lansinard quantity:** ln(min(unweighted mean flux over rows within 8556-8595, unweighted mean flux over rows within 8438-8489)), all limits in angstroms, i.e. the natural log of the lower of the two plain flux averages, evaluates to 2.758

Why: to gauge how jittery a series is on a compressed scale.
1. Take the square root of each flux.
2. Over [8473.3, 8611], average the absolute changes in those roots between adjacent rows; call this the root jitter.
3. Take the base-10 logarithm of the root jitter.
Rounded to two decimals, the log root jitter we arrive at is -0.97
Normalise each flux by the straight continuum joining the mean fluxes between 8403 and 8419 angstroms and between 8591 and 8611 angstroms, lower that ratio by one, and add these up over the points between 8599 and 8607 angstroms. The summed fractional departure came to -0.055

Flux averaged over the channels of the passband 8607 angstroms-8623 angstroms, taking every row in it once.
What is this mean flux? 16.1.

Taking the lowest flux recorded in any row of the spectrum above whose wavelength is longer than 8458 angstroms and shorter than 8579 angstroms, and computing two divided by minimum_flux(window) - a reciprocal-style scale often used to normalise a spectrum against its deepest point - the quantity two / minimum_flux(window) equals 0.188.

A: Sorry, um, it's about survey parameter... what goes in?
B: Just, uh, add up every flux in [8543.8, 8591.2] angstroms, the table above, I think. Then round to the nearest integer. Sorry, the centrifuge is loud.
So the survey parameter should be 188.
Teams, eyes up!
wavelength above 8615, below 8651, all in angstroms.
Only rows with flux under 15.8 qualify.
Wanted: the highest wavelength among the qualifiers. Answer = 8644.75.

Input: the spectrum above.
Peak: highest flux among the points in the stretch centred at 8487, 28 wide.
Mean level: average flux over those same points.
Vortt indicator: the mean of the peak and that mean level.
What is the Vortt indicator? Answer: 15.9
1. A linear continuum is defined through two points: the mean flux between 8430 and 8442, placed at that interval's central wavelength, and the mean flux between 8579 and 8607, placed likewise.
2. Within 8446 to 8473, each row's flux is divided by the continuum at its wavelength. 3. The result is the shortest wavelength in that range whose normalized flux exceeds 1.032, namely 8447.97 angstroms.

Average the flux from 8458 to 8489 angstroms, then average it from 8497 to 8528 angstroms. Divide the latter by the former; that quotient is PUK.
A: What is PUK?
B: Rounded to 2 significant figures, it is 0.99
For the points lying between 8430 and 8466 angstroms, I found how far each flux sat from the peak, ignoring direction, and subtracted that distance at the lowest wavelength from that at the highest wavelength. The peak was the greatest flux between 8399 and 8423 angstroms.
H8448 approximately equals 0.70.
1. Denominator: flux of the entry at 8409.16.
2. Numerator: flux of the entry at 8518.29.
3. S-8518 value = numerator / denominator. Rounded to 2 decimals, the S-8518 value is 1.04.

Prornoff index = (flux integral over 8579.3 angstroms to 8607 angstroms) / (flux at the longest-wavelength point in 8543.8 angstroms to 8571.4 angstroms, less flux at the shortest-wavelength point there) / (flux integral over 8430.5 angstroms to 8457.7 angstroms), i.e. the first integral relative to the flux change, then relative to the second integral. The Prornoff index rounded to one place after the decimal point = 0.8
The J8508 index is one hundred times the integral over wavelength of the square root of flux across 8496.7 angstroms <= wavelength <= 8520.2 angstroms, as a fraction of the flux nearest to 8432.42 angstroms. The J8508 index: 577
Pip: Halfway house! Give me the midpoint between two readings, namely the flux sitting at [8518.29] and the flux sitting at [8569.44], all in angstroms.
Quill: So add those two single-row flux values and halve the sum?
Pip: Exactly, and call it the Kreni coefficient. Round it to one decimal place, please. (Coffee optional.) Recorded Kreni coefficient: 16.0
